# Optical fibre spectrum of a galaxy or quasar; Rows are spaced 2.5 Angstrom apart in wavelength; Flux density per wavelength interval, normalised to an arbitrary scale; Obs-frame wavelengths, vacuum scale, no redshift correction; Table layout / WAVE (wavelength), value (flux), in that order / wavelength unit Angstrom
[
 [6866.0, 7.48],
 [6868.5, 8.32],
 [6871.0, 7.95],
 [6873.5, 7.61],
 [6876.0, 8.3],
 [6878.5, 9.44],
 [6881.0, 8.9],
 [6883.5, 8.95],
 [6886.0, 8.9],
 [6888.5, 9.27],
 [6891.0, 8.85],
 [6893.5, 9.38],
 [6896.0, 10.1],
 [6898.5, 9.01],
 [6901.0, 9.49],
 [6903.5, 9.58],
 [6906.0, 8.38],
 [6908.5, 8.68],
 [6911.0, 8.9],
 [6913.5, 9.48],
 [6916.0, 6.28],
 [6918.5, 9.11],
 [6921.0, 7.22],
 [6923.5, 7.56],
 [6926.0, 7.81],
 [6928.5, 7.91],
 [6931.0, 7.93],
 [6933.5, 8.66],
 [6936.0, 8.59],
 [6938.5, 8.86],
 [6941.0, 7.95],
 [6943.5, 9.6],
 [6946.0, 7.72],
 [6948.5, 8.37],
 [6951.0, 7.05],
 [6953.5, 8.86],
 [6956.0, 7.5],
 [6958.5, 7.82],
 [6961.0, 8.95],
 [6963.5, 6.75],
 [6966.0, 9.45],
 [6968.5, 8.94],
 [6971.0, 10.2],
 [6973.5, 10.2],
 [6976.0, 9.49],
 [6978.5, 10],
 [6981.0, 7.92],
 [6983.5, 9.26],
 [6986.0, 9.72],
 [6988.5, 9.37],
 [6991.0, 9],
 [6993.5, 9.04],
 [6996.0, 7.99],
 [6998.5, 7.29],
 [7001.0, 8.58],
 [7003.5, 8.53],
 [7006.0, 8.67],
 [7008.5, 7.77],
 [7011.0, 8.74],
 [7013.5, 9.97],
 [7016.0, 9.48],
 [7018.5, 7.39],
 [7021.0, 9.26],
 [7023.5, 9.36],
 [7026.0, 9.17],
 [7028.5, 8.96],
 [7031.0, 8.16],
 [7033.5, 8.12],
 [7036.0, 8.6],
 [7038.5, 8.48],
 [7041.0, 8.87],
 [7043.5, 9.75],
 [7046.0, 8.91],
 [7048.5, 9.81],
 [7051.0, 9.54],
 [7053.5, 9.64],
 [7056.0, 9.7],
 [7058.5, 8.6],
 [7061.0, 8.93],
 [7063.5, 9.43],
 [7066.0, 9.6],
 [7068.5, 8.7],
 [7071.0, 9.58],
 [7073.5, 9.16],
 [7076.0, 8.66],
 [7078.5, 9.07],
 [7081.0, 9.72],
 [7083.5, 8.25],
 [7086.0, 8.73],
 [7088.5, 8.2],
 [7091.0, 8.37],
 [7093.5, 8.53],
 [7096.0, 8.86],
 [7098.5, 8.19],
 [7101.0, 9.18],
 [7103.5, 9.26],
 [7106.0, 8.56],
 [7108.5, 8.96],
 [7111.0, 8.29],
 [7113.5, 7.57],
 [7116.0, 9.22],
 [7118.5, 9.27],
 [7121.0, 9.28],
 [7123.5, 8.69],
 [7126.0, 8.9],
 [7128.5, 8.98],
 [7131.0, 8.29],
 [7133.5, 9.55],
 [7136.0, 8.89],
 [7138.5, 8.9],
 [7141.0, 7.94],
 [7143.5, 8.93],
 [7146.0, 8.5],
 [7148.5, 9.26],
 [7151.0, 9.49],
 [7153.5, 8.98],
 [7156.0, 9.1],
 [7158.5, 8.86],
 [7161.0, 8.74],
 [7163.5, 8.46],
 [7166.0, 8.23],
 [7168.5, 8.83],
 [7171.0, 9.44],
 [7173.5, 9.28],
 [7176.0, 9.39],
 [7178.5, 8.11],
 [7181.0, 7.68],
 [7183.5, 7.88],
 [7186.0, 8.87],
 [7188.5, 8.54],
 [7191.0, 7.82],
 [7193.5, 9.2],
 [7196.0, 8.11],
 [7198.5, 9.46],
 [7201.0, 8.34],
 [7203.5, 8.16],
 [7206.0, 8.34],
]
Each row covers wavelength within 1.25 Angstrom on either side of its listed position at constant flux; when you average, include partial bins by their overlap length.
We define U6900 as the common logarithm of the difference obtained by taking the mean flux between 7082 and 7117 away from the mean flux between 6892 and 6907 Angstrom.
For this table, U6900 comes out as -0.13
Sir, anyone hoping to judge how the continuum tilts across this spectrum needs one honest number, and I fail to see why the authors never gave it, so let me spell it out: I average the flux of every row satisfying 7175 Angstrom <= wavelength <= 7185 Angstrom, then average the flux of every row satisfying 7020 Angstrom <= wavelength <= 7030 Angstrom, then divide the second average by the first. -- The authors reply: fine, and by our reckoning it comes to 1.11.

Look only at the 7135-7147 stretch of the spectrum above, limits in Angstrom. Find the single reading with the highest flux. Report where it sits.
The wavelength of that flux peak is 7143.5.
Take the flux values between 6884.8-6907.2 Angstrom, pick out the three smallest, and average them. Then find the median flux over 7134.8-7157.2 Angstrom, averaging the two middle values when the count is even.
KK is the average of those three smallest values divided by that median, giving 0.98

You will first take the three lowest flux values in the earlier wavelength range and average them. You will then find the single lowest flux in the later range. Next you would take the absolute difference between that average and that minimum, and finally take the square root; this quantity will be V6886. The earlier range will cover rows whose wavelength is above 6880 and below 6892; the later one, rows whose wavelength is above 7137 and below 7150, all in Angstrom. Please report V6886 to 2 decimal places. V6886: 0.97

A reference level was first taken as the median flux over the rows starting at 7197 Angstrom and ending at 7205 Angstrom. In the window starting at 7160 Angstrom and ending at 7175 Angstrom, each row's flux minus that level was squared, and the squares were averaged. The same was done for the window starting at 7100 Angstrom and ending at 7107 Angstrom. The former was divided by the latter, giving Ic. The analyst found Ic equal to 0.8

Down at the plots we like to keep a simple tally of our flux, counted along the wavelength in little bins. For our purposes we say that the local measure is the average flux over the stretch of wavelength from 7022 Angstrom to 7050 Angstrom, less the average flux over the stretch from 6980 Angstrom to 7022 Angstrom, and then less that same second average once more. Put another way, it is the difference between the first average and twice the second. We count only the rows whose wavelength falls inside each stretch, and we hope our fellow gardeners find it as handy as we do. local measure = -8.48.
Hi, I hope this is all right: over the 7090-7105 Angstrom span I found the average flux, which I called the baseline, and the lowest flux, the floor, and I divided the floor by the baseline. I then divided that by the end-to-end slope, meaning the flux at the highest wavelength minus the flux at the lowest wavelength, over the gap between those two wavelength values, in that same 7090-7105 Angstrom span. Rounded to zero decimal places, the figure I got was 13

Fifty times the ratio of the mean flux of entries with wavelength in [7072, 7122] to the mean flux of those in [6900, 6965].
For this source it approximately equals 53.0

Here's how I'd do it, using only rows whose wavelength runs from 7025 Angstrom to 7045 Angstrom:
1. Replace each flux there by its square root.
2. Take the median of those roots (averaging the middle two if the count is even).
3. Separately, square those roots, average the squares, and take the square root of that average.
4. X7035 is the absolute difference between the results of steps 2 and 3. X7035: 0.005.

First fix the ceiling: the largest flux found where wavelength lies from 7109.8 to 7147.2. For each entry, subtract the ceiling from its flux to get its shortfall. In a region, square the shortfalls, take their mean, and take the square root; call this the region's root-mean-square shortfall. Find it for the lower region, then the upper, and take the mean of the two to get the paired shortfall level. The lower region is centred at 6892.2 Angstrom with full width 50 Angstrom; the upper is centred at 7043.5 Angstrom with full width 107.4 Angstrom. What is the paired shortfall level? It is 1.03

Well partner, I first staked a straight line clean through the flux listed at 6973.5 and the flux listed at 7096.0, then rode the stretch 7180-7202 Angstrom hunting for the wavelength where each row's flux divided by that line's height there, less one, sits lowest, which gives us 7181.0 Angstrom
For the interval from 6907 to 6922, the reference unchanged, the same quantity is 6916.0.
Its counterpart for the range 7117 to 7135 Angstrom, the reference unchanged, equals 7131.0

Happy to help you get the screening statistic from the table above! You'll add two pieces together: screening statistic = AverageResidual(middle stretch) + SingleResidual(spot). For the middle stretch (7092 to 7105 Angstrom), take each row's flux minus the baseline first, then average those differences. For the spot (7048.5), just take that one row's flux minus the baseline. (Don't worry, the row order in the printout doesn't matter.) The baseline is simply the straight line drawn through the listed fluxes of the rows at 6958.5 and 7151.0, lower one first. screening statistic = 1.0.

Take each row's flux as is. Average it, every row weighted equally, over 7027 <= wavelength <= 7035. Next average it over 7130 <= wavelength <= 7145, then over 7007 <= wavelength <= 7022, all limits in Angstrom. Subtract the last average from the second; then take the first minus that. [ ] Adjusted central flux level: 8.4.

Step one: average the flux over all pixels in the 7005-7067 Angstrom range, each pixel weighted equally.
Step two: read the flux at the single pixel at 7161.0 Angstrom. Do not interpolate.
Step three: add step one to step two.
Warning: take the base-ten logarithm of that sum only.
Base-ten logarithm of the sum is 1.25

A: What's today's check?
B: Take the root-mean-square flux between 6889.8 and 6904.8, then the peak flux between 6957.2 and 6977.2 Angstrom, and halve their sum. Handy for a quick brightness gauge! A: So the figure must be 9.81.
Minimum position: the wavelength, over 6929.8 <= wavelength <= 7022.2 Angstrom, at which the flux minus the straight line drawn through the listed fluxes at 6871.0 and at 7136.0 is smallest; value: 6963.5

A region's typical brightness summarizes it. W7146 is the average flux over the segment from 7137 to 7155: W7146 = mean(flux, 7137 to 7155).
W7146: 8.86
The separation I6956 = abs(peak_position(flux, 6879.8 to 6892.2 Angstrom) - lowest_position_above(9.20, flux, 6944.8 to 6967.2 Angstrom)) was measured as 77.5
